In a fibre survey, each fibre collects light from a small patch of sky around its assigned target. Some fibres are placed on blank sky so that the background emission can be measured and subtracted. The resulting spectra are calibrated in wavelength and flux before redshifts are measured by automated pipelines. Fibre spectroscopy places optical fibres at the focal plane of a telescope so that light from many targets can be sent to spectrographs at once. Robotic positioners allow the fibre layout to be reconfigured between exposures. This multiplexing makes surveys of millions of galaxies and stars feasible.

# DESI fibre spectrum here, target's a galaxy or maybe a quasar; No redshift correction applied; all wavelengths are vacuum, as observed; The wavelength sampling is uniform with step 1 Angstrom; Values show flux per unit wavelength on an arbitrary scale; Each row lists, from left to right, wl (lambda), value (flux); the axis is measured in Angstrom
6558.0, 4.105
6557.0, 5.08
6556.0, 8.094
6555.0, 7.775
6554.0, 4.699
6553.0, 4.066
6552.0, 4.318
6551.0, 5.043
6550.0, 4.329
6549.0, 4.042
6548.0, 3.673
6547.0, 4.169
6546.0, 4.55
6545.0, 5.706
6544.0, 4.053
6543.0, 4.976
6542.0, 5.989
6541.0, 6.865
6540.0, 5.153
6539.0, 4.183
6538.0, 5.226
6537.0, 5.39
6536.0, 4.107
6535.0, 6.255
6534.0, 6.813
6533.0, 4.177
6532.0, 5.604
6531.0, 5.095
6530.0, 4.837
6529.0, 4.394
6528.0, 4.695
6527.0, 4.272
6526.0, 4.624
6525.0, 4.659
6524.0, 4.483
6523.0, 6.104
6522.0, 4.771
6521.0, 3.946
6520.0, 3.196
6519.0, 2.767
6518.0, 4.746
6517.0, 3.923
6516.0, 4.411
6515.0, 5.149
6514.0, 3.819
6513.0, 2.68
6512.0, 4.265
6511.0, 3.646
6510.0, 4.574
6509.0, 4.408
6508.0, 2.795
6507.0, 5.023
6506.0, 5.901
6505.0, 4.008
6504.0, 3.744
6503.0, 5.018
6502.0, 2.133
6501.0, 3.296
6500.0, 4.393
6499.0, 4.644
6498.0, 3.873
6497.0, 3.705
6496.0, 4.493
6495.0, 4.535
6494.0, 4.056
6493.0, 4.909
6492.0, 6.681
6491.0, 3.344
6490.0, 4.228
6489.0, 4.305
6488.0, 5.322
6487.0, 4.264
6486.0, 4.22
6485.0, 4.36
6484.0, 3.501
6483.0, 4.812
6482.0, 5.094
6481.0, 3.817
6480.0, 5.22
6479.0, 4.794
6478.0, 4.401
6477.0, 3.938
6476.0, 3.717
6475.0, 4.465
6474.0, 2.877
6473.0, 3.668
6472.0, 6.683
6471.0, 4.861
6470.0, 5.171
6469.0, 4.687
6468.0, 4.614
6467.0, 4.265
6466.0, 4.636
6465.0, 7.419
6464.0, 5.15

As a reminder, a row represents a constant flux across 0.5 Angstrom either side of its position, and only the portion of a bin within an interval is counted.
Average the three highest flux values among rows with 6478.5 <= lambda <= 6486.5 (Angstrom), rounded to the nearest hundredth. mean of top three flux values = 5.04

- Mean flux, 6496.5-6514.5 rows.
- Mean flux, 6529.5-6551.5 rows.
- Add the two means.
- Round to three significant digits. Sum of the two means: 9.01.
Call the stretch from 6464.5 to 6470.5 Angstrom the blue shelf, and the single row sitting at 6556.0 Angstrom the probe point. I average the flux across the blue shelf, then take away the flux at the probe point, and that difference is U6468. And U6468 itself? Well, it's -3.0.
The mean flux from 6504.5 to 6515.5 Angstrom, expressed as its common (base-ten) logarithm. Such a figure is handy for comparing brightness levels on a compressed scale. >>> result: 0.624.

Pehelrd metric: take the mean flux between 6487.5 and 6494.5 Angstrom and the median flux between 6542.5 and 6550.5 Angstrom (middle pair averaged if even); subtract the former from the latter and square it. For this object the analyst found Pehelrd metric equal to 0.20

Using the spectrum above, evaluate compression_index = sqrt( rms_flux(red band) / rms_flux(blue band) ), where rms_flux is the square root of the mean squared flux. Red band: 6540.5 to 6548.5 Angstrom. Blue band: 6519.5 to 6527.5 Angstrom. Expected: 1.06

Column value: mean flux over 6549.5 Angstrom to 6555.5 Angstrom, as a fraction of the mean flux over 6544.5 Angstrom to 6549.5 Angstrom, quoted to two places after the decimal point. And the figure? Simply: 1.14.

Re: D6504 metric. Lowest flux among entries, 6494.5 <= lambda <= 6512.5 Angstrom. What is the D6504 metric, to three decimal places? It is 2.133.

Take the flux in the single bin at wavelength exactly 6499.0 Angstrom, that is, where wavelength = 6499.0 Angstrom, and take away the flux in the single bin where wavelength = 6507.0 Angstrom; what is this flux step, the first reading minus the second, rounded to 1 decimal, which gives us -0.4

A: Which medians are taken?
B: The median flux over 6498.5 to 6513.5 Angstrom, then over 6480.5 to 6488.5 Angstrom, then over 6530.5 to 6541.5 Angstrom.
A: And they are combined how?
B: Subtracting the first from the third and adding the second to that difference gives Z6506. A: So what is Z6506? 5.27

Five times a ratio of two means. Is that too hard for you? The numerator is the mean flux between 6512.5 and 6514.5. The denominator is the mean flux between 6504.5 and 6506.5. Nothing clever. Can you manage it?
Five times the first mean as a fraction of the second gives 3.3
